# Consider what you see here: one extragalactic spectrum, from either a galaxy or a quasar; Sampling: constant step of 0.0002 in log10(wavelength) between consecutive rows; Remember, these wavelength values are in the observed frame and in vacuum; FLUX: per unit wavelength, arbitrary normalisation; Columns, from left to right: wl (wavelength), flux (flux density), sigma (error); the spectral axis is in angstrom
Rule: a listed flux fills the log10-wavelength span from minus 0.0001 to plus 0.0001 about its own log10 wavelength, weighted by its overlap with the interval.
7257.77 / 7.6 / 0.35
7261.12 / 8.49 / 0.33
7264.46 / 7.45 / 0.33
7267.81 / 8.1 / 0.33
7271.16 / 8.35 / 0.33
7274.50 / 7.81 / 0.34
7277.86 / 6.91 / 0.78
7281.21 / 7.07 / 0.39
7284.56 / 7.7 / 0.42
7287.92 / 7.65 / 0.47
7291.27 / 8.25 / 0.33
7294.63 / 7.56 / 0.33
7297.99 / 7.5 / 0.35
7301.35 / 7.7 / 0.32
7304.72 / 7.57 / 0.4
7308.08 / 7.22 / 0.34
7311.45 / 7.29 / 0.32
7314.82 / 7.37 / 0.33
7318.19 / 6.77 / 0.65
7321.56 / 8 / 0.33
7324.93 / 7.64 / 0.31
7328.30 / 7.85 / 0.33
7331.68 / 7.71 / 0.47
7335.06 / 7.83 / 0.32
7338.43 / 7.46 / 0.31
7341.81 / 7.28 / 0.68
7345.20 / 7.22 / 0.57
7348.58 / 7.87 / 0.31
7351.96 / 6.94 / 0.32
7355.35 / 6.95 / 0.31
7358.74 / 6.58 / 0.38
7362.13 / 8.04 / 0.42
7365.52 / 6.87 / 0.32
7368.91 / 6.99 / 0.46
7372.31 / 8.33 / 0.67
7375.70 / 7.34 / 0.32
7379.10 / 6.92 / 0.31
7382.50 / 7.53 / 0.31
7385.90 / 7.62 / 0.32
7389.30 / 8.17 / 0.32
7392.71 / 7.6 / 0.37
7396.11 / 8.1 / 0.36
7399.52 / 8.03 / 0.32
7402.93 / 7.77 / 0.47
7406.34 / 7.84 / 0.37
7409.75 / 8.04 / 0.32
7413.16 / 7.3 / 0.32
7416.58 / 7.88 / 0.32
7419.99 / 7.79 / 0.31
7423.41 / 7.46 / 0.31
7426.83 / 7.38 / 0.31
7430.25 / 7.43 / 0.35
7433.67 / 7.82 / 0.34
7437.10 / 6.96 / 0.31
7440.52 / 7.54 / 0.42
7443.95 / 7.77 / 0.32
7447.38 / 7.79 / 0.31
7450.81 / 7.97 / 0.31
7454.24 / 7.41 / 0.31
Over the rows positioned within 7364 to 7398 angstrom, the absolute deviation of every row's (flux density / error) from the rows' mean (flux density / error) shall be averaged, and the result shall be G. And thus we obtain 3.0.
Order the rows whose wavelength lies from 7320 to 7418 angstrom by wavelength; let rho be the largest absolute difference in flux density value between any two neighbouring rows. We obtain 1.46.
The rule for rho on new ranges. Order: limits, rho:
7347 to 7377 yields 1.46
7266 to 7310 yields 0.90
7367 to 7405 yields 1.34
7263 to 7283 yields 0.90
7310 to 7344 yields 1.23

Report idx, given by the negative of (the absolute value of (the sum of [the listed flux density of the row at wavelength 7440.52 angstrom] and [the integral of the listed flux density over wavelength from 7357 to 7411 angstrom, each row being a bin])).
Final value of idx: -418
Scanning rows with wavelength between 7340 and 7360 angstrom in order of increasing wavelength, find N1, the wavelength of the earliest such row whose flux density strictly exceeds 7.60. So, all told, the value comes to 7348.58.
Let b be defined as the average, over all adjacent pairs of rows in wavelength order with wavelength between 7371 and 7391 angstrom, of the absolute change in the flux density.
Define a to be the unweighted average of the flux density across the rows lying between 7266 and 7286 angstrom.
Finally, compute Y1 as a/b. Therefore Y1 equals 14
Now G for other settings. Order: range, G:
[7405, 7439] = 1.2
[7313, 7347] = 5.5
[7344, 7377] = 3.7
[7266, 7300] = 4.0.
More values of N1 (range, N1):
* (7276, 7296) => 7284.56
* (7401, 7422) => 7402.93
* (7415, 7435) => 7416.58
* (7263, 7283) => 7267.81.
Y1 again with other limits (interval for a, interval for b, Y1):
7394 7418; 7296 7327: 21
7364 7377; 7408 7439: 19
